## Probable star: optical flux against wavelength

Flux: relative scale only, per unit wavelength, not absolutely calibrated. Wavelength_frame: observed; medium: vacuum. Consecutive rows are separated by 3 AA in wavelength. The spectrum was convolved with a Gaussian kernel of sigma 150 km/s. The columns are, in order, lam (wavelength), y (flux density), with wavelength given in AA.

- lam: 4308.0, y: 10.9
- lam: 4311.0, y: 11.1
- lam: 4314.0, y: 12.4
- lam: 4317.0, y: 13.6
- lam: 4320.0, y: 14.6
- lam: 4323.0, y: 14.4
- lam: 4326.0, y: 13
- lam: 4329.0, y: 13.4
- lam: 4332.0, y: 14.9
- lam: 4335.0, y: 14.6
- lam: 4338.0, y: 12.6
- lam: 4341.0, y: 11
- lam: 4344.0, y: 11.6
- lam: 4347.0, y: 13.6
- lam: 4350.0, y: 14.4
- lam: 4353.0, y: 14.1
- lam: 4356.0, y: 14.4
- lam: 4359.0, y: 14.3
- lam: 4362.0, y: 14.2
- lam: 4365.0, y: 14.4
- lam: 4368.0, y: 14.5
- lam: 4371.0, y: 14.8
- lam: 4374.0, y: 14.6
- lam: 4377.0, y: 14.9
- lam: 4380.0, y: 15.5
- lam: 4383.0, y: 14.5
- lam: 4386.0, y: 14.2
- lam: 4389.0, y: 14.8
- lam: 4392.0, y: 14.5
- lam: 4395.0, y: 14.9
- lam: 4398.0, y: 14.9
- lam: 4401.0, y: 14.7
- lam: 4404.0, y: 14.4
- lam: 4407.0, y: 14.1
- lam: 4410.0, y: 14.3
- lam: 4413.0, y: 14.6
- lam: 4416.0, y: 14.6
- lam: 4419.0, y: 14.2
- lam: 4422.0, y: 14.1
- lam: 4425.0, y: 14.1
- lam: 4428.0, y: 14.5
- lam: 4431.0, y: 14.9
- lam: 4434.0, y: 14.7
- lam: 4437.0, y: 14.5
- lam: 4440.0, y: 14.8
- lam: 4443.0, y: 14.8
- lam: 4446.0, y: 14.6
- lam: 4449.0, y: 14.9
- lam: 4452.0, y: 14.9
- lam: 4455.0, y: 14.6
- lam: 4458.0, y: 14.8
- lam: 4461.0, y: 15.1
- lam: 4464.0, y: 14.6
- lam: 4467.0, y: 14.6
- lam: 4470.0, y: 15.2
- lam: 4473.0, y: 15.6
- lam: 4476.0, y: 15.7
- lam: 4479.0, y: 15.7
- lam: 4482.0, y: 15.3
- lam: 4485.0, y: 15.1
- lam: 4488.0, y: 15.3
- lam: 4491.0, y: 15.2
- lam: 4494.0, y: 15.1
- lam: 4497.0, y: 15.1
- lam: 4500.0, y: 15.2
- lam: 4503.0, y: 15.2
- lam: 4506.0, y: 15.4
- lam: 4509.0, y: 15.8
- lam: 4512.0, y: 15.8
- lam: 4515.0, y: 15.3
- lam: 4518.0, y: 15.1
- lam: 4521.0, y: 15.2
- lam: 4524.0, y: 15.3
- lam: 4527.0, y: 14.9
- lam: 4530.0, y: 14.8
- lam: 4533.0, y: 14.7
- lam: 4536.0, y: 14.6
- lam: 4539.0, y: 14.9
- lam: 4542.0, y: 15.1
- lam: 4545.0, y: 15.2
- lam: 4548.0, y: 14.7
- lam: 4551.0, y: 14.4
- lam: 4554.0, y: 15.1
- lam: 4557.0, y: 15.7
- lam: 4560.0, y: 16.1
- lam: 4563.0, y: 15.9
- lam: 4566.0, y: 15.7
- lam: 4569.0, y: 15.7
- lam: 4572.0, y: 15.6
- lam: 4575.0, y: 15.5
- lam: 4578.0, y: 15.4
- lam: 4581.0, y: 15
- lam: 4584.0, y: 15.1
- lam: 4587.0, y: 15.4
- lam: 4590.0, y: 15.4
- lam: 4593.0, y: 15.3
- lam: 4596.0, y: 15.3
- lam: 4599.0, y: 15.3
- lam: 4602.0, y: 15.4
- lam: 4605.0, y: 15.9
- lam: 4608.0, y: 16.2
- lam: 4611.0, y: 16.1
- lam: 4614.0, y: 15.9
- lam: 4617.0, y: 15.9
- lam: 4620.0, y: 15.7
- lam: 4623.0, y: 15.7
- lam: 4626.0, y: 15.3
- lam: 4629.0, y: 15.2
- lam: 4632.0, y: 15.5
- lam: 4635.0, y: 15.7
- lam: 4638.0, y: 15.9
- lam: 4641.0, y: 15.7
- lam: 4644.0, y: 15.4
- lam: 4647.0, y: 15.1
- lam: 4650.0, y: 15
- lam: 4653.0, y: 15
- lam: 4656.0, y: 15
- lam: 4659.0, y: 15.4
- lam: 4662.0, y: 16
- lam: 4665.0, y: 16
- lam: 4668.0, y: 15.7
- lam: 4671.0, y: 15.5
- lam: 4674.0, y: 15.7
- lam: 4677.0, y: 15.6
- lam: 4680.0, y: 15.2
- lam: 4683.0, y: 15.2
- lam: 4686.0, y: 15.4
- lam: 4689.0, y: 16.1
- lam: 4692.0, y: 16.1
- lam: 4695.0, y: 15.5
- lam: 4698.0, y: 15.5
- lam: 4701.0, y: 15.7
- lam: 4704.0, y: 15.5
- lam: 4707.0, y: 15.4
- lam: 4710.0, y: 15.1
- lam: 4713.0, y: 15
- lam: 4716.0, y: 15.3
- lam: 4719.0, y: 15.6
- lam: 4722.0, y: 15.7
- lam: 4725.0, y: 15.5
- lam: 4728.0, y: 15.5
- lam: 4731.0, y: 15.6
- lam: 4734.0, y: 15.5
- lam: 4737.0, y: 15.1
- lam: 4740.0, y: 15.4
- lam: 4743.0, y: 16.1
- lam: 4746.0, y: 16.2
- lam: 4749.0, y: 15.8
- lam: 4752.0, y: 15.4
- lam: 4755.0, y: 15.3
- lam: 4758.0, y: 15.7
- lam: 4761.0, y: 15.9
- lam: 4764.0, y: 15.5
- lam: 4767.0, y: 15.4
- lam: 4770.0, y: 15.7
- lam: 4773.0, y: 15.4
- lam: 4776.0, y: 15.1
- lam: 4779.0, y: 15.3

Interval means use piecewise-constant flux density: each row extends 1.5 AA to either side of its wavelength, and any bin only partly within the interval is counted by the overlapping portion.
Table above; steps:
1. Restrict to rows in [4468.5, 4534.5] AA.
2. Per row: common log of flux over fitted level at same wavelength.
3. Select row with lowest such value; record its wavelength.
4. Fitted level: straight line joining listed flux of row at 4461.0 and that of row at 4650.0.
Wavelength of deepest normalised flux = 4533.0 AA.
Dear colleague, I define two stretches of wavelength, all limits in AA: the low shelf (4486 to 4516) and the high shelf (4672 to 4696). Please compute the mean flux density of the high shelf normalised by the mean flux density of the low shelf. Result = 1.02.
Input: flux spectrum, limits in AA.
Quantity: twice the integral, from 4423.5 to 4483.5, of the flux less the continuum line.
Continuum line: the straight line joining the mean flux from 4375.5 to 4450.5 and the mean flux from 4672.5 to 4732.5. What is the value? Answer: 20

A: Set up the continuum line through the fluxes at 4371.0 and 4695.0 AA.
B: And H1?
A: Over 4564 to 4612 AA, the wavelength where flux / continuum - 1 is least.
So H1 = 4581.0 AA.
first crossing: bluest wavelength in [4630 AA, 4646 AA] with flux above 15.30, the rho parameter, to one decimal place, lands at 4632.0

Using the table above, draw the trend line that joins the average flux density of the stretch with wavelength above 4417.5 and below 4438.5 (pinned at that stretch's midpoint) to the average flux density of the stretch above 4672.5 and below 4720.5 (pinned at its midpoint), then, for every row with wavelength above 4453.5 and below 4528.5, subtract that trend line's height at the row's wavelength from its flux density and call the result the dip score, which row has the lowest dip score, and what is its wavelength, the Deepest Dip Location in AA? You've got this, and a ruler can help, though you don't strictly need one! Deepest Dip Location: 4467.0 AA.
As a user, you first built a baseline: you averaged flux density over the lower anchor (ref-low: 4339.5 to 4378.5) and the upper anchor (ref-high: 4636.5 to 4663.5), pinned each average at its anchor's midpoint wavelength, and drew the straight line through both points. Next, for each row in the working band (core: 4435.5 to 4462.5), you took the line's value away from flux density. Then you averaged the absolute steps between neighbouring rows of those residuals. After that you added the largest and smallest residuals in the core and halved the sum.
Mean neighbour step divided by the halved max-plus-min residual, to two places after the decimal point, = 0.46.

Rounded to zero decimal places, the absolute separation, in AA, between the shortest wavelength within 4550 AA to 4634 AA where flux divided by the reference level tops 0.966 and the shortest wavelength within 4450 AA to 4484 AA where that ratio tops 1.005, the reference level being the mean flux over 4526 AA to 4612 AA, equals 81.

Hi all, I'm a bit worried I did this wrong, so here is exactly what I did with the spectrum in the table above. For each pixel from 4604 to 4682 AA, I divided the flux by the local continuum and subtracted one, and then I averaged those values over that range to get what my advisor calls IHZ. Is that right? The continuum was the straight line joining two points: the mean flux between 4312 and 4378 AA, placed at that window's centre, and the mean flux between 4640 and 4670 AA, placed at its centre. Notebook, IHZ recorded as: 0.014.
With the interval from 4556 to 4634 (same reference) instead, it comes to 0.031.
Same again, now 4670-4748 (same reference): -0.011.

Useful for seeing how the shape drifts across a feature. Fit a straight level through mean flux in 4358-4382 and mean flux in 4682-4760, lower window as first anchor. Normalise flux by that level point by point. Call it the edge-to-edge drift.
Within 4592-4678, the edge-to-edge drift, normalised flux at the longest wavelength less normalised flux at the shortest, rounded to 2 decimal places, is 0.01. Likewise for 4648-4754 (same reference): 0.01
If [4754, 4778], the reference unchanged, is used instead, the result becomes -0.02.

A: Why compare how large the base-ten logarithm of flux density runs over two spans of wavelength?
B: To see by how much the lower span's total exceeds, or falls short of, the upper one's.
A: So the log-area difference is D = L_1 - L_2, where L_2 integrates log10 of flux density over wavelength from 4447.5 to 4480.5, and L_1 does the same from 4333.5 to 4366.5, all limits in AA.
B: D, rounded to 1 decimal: -1.6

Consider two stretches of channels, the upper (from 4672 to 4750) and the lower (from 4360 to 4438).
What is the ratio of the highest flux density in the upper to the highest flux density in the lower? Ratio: 1.05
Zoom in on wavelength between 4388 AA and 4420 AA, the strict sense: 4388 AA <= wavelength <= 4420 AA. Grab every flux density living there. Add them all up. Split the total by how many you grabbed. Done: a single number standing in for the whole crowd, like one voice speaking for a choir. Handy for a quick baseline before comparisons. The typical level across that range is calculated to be 14.5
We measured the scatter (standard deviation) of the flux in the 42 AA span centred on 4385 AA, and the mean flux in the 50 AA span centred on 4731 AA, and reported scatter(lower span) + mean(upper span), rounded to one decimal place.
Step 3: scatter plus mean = 15.8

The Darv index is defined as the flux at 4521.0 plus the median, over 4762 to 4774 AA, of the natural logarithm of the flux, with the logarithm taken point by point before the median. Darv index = 17.9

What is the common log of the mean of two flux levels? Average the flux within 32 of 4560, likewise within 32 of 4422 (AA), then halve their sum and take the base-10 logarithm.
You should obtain 1.173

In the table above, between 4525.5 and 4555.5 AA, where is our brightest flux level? 4545.0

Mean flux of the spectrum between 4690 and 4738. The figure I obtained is 15.5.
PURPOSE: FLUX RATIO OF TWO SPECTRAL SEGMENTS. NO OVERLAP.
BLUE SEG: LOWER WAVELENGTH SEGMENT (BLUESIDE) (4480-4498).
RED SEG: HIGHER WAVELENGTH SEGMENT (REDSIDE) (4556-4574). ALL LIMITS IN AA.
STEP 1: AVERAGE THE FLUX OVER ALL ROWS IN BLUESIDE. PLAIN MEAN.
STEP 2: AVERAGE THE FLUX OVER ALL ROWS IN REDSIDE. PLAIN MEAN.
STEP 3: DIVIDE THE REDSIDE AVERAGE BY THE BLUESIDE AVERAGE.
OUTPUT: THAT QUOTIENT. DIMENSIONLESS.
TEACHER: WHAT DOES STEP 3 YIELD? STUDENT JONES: 1.04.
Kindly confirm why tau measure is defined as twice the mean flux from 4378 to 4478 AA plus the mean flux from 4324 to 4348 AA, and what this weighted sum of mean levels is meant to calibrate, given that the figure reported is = 42.5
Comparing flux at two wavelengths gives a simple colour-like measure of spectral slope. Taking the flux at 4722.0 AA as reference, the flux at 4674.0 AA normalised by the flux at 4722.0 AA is 1.00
